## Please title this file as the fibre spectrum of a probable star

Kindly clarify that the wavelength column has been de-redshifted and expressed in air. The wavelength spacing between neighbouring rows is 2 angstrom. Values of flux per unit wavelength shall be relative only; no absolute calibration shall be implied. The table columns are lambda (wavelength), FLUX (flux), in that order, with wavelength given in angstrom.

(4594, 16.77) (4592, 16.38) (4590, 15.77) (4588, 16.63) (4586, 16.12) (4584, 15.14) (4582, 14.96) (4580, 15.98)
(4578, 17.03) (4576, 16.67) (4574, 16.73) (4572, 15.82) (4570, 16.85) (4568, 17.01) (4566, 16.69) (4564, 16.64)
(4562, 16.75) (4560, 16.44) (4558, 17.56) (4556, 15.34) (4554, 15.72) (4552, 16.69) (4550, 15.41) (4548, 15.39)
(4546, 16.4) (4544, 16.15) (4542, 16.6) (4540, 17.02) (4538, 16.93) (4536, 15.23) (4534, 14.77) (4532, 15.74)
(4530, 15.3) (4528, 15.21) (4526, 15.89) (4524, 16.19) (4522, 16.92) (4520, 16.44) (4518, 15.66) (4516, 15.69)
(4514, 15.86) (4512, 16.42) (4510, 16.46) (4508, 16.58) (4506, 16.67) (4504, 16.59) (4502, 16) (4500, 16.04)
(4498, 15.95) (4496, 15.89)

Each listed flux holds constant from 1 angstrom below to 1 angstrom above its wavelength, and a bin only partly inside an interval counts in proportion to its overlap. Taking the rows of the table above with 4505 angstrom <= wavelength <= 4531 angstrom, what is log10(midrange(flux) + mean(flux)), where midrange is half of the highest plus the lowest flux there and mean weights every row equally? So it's 1.51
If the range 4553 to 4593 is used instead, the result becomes 1.51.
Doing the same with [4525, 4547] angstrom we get 1.50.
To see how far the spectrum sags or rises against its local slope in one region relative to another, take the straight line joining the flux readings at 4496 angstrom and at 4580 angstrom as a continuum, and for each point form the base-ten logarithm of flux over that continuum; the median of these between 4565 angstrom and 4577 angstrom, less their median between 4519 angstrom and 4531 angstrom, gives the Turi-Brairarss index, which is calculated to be 0.016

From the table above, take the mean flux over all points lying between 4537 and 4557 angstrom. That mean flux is 16.2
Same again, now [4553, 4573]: 16.5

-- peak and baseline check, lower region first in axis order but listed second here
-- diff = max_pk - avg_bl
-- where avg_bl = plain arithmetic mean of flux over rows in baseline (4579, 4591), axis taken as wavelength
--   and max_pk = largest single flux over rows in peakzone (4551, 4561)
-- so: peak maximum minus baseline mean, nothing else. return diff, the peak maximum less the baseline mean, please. 1.8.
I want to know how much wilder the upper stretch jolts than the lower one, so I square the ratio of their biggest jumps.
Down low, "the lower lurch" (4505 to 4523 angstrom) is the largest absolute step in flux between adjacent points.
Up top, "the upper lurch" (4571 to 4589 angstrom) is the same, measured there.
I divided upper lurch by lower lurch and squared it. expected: 1.8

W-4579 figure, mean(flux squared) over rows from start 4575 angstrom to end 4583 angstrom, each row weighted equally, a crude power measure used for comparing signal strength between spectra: 262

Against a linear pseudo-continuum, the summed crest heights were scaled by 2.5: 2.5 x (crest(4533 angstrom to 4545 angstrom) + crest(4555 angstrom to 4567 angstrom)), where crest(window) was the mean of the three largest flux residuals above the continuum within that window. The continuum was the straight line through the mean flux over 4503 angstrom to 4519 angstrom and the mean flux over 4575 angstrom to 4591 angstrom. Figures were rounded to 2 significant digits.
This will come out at 4.0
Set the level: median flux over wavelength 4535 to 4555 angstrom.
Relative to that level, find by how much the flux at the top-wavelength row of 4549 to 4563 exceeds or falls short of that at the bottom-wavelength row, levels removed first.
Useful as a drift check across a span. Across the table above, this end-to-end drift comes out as 1.3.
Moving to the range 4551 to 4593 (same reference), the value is -0.3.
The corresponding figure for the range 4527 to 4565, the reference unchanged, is 1.4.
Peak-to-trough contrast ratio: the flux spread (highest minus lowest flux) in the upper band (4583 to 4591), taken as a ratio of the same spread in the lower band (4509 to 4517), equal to 1.9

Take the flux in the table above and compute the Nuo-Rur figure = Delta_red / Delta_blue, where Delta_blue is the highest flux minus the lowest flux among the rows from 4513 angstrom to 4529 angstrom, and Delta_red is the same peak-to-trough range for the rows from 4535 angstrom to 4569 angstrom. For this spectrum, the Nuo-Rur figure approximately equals 1.36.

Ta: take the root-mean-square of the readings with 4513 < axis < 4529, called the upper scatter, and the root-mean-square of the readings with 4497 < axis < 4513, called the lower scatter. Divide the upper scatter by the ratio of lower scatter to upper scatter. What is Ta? 15.6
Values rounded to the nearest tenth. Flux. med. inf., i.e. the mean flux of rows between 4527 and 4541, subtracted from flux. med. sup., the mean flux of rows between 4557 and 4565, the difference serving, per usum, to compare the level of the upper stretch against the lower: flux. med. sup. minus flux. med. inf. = 1.1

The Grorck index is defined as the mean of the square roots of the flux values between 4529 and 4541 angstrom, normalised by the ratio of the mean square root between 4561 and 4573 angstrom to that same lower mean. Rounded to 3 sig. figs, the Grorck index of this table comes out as 3.88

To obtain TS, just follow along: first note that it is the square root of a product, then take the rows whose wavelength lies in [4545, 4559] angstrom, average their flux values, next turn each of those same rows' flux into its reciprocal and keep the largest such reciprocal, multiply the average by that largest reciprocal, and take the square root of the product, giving 1.02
